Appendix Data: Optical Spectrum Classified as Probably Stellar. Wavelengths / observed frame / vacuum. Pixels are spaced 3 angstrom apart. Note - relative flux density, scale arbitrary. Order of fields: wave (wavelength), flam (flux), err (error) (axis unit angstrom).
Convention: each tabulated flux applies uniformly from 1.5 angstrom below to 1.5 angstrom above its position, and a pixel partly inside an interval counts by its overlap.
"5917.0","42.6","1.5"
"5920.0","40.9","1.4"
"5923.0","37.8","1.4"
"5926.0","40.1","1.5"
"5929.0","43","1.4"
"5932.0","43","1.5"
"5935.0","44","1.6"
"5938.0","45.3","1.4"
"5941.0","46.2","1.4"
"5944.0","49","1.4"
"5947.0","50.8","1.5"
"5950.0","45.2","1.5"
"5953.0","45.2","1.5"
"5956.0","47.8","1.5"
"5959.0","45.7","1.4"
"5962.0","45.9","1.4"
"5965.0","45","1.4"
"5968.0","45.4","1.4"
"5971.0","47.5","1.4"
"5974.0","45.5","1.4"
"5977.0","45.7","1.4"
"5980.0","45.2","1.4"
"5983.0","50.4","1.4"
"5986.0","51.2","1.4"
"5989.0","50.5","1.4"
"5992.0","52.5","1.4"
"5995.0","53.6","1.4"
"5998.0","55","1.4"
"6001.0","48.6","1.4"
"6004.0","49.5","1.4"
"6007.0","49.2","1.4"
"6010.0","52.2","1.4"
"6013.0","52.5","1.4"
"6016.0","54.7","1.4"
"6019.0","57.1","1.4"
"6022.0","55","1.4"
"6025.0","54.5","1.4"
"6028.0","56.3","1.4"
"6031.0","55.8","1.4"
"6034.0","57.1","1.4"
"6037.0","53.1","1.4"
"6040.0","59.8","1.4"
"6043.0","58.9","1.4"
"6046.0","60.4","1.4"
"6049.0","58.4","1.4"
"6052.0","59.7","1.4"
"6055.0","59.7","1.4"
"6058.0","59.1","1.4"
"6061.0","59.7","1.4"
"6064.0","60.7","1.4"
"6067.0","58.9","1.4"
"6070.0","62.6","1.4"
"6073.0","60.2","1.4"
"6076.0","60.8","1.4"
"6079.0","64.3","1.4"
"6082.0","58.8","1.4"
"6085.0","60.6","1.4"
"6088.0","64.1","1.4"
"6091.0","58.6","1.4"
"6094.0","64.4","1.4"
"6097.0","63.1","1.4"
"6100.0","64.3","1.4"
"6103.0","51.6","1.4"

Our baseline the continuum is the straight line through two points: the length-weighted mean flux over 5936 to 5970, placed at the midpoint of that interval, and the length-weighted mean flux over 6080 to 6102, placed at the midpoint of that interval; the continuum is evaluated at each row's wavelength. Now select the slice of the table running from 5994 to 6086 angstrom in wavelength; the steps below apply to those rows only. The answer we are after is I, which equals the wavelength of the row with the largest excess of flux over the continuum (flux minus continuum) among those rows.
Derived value 6079.0 angstrom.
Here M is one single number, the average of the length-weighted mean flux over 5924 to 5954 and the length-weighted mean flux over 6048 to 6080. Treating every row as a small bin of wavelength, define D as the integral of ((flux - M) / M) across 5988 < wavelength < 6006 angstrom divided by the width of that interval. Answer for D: -0.02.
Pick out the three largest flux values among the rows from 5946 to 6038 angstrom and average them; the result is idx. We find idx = 56.8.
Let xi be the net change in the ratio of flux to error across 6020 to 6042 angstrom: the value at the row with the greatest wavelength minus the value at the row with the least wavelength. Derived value 3.4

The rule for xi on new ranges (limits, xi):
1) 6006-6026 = 3.8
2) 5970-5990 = 2.1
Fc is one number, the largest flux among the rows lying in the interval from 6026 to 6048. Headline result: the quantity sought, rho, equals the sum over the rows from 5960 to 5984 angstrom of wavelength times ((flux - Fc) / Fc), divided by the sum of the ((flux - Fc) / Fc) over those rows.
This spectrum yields 5972.1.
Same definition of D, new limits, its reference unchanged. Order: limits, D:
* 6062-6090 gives 0.16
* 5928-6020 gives -0.08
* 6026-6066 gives 0.11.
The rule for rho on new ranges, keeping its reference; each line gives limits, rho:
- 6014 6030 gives 6021.9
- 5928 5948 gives 5936.9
